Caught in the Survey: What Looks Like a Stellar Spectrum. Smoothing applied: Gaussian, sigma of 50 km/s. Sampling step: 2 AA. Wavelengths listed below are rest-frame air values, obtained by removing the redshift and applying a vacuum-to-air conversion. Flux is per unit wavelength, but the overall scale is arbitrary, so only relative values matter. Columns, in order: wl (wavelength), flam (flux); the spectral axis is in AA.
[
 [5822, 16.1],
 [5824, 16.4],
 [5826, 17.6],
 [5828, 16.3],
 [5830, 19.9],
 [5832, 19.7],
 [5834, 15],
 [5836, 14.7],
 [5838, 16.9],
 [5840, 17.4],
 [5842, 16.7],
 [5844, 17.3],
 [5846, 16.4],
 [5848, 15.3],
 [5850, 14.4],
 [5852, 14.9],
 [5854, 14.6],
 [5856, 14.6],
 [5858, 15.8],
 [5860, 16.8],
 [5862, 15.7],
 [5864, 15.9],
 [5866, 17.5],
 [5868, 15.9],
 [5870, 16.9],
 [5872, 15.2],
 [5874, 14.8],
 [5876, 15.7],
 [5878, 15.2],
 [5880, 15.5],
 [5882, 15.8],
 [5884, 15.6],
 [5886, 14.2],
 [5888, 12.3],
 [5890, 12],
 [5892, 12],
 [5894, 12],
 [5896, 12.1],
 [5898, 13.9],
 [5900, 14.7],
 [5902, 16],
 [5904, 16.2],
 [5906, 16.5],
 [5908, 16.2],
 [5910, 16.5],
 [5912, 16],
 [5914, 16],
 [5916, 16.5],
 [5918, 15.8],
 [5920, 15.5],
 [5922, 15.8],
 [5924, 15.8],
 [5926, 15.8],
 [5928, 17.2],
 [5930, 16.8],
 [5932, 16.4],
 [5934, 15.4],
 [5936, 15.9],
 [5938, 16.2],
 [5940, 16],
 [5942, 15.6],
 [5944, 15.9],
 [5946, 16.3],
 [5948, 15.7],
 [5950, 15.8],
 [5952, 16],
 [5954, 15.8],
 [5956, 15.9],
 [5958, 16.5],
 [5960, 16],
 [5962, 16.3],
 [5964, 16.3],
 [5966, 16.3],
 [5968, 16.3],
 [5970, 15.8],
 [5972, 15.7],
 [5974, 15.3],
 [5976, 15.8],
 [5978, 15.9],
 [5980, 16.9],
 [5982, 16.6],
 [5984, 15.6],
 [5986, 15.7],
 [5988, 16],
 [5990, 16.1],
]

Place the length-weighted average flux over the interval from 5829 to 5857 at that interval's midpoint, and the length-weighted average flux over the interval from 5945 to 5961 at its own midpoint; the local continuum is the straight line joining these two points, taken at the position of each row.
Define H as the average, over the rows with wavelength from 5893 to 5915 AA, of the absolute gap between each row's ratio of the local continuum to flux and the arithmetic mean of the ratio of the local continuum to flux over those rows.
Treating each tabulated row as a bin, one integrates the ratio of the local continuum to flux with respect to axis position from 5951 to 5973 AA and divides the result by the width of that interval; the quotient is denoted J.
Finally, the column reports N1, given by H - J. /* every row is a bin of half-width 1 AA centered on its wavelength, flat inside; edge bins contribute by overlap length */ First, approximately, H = 0.111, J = 0.99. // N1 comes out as -0.88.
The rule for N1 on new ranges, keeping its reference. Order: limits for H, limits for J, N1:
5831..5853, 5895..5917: -0.97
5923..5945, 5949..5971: -0.97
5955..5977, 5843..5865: -1.03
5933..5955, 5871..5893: -1.12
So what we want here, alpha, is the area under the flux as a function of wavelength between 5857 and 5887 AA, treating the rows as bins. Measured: 473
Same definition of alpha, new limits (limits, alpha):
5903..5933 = 486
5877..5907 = 428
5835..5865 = 475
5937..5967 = 481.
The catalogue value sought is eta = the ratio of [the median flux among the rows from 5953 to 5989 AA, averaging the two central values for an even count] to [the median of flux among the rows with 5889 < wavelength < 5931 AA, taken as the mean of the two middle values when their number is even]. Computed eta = 1.009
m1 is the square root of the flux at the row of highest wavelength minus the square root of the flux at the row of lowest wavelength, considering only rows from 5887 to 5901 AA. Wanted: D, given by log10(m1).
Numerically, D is -0.49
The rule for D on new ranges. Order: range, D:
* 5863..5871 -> -0.91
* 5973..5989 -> -1.05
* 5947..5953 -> -1.42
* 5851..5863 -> -0.99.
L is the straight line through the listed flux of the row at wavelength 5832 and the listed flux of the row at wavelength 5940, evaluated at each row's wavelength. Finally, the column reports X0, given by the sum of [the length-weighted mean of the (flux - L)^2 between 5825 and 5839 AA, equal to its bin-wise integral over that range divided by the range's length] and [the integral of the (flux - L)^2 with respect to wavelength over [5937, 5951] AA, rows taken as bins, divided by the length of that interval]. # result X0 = 10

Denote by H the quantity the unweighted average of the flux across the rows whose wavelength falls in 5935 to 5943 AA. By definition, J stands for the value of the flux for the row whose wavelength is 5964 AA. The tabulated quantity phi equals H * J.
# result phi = 260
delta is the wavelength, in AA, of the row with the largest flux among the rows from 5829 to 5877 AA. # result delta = 5830 AA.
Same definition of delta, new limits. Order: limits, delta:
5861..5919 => 5866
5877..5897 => 5882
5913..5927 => 5916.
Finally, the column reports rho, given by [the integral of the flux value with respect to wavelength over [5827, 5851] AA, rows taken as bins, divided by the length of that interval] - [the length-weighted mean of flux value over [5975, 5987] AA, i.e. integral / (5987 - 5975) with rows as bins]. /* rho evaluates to 0.6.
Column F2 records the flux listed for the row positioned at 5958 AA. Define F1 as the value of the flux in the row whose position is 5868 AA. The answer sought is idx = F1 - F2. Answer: -0.6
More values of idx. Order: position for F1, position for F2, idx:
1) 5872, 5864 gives -0.7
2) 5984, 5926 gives -0.2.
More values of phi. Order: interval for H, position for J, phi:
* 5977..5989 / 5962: 263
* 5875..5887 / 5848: 235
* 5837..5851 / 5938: 265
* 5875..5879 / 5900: 227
